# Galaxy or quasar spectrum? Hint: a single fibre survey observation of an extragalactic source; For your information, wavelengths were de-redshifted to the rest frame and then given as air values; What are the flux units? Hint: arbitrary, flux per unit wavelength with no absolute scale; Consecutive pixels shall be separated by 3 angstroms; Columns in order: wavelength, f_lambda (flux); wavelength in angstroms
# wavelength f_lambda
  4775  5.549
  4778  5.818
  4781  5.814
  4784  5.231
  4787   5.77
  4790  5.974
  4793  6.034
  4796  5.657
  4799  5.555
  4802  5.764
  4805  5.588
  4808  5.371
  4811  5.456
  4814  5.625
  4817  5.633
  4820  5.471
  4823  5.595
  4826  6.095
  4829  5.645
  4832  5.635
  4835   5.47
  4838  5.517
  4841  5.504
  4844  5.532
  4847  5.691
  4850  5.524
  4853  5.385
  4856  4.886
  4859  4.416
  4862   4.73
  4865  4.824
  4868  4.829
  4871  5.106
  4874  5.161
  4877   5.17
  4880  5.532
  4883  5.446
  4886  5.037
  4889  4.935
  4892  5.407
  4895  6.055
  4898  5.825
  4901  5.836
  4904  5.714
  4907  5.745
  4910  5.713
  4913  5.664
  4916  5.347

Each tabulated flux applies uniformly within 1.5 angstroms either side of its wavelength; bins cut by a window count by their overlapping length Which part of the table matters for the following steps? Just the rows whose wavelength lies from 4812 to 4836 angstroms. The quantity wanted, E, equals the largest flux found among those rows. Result 6.095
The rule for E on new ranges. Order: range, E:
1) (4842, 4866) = 5.691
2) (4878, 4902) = 6.055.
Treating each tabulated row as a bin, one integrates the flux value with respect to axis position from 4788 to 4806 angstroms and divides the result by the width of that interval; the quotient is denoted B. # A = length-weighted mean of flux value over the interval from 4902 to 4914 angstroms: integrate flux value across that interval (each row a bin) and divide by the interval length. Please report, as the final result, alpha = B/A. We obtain 1.01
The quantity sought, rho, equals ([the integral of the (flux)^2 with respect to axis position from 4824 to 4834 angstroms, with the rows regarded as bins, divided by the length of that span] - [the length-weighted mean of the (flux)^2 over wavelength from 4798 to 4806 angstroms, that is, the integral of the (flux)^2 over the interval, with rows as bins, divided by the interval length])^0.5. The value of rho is 1.2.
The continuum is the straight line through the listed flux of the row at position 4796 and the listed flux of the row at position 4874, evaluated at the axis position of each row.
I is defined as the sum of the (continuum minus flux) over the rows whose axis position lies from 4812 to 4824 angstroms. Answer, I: -0.3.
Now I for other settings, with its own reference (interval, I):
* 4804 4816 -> 0.2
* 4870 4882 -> -0.4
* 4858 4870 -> 2.1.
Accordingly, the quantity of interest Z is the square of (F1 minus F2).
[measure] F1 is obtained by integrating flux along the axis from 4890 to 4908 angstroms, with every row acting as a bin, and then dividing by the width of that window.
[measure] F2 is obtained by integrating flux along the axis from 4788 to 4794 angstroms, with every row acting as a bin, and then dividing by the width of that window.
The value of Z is 0.06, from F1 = 5.74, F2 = 6.0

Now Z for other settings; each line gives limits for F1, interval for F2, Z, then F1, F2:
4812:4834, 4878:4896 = 0.08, 5.66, 5.4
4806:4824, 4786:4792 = 0.14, 5.52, 5.9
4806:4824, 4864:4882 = 0.16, 5.52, 5.1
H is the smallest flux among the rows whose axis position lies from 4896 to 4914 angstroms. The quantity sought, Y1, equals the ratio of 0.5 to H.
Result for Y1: 0.088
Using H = 5.664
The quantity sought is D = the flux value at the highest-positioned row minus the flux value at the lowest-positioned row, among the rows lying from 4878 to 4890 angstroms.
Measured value -0.60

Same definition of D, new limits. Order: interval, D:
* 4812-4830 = 0.02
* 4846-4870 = -0.86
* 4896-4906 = -0.11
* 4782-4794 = 0.80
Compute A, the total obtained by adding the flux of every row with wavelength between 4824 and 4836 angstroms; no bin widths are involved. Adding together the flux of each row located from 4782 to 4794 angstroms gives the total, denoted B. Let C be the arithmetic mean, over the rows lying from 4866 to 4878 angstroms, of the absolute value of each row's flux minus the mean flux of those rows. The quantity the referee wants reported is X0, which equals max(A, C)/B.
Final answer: 0.99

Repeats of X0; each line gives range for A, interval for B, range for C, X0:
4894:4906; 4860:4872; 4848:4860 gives 1.20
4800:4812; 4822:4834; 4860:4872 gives 0.97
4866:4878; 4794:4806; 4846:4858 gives 0.90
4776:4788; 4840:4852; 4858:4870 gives 1.02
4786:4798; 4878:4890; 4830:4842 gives 1.12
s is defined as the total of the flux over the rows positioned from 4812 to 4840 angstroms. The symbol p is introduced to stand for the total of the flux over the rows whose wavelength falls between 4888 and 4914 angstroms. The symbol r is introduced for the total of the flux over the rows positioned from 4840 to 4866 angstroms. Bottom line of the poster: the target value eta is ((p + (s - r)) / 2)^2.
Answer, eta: 759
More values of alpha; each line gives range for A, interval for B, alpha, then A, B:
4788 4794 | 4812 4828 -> 0.95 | 6.0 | 5.68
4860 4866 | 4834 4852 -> 1.17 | 4.7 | 5.54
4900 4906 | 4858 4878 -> 0.85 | 5.8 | 4.90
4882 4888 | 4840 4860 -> 1.02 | 5.2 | 5.29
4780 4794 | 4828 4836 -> 0.97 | 5.8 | 5.59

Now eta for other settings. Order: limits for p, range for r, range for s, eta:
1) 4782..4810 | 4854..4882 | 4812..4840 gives 812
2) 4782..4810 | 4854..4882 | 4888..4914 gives 818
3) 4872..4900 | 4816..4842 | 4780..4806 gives 610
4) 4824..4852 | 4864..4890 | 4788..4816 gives 773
